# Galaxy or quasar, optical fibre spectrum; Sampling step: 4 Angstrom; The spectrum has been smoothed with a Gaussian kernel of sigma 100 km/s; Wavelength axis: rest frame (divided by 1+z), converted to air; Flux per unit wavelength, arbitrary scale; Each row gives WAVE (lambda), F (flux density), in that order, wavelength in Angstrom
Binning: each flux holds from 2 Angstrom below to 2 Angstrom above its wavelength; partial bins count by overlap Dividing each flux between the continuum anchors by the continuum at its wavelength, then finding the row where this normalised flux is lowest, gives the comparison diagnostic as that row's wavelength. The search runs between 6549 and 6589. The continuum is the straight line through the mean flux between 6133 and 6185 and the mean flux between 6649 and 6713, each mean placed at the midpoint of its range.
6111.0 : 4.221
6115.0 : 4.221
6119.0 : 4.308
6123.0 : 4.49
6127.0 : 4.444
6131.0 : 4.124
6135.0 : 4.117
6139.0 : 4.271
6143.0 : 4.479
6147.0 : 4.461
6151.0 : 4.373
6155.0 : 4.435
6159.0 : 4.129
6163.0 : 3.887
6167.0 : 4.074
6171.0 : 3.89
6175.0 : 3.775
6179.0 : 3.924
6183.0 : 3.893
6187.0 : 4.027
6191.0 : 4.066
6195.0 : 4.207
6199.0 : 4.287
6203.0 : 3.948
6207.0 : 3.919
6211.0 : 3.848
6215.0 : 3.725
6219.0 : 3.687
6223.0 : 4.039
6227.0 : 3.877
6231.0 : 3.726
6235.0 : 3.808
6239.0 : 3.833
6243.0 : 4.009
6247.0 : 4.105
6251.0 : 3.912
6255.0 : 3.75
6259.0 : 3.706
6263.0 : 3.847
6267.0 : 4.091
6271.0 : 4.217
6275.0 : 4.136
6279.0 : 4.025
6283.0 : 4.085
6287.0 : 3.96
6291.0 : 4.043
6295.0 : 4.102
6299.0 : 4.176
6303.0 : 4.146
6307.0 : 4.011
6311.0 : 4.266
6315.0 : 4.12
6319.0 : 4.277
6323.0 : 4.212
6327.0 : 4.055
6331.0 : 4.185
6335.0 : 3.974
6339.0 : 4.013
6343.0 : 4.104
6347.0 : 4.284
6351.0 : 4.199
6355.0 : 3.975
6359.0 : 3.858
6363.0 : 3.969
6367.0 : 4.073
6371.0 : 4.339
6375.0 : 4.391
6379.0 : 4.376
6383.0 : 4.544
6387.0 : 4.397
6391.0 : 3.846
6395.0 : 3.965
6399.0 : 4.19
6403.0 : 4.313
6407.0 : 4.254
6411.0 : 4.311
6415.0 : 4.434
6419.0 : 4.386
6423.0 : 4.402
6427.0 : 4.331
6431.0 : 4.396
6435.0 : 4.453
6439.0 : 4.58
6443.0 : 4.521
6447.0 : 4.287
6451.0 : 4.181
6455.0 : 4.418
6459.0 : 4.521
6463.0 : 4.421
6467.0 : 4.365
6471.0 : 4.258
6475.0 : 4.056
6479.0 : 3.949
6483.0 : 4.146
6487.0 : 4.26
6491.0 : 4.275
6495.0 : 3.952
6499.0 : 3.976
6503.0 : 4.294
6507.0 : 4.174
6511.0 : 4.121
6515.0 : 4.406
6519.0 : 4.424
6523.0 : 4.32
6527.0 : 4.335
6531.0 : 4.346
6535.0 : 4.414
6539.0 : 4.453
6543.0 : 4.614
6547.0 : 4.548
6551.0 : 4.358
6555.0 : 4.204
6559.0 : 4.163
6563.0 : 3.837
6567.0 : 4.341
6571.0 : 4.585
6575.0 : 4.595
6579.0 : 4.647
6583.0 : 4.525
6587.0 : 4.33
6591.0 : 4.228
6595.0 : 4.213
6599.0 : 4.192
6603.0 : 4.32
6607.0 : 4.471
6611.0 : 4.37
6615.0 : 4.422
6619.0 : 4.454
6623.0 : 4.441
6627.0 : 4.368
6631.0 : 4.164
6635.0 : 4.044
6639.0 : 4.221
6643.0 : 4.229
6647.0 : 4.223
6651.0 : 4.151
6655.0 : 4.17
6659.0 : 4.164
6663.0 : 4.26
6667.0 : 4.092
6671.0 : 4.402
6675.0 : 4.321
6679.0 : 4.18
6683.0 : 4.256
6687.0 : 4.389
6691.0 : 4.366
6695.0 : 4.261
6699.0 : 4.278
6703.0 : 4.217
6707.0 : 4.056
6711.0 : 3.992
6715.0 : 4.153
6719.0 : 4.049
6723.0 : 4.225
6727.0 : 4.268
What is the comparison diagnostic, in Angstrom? 6563.0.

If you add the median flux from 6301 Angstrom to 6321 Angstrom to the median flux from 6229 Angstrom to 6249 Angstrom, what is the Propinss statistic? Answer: 7.98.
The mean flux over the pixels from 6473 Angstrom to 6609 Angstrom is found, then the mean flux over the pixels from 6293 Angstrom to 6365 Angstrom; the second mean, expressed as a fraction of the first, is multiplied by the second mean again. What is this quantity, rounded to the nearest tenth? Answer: 3.9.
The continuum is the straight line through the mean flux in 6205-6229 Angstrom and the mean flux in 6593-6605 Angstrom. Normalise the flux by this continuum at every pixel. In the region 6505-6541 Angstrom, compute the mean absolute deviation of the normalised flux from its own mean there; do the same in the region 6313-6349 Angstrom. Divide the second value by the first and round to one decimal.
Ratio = 1.2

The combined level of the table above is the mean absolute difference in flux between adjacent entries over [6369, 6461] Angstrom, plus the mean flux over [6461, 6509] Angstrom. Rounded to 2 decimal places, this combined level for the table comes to 4.30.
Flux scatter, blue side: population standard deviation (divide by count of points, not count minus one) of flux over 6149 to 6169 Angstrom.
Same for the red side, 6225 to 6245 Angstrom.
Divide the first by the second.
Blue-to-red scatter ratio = 2.16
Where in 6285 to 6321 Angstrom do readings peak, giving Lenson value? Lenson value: 6319.0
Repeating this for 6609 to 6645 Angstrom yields 6619.0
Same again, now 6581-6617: 6583.0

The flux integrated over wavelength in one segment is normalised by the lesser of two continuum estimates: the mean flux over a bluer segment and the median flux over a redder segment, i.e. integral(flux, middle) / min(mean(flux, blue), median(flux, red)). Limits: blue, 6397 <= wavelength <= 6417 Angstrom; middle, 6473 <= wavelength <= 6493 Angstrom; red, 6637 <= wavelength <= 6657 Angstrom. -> 19.6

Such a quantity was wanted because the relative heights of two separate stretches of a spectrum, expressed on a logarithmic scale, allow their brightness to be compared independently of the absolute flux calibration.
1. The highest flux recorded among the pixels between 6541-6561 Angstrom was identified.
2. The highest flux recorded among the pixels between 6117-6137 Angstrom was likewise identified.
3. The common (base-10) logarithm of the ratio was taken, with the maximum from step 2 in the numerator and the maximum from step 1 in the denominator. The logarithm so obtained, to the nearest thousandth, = -0.012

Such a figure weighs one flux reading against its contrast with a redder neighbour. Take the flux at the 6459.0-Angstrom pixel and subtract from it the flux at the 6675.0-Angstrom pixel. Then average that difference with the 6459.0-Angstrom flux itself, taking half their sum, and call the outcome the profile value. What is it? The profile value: 2.36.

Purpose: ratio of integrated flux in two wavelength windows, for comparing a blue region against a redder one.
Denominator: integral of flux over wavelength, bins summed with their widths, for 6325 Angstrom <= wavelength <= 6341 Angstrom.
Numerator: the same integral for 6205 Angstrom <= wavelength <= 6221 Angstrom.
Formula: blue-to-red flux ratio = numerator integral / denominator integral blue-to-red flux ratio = 0.935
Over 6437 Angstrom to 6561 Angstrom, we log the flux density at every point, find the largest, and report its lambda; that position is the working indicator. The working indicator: 6543.0 Angstrom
